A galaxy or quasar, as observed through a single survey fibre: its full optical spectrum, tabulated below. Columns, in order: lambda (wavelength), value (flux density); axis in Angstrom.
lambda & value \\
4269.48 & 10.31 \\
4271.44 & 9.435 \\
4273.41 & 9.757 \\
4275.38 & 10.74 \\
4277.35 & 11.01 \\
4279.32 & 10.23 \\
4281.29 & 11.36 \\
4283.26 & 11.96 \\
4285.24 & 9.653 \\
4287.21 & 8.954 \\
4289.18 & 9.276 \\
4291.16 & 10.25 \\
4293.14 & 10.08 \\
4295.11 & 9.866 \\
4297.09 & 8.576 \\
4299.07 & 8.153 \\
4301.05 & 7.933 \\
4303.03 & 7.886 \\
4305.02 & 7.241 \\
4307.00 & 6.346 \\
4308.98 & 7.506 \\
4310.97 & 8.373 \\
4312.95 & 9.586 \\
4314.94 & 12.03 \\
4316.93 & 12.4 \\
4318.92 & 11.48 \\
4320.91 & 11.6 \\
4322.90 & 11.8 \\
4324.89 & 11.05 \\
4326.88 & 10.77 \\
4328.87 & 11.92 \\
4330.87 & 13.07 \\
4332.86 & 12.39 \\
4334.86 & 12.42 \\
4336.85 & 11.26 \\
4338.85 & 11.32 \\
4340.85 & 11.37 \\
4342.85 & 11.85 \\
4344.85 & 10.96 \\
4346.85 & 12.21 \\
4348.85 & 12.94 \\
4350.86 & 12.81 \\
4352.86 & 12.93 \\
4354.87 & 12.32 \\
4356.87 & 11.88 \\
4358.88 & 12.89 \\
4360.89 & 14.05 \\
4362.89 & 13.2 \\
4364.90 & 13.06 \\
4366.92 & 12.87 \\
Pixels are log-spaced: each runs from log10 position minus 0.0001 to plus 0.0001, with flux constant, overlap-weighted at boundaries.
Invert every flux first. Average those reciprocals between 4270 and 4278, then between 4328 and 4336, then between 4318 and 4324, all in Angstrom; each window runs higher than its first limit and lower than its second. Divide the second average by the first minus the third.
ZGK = 7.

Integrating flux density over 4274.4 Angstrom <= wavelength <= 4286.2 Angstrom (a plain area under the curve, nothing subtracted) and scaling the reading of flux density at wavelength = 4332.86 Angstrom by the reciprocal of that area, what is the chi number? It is 0.097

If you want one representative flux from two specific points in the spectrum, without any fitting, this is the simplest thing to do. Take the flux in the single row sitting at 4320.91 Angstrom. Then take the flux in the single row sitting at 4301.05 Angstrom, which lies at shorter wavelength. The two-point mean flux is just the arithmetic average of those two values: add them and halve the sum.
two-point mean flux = 9.8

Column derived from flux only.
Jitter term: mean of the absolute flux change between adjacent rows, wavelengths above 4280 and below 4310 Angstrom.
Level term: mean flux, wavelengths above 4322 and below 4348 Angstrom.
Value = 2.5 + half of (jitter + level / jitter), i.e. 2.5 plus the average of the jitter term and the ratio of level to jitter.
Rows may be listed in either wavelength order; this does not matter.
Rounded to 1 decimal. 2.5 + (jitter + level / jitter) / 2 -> 11.1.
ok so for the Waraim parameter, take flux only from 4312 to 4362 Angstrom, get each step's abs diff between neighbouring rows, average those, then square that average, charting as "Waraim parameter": 0.45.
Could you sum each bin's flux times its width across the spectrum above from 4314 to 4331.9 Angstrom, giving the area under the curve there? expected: 211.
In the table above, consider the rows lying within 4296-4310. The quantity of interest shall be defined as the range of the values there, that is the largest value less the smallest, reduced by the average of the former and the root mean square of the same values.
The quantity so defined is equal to -2.7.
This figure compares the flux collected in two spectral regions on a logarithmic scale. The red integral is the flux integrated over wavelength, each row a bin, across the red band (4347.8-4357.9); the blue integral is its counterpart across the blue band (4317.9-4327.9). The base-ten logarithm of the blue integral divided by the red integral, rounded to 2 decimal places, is -0.05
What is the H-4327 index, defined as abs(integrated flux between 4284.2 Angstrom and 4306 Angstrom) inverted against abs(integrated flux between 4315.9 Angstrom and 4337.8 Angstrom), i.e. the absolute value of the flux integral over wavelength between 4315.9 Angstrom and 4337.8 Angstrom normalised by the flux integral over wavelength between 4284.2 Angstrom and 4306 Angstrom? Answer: 1.34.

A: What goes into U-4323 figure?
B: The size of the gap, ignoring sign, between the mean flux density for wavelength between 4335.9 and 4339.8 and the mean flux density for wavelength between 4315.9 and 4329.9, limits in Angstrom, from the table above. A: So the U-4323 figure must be 0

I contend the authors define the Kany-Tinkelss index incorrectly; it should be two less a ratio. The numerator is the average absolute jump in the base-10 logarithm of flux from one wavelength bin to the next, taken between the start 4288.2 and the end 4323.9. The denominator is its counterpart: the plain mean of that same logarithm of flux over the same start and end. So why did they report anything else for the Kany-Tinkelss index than 1.96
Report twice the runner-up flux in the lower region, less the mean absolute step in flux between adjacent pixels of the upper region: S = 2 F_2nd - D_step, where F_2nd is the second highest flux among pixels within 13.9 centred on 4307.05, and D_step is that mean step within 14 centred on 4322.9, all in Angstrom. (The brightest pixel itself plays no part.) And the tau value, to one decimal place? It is 16.2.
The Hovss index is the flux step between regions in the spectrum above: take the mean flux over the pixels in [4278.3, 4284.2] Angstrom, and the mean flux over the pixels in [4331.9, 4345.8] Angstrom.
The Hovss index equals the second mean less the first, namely 0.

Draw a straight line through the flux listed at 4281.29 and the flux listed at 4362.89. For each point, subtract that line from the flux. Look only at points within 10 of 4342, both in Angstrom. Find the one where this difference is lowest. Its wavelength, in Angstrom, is 4344.85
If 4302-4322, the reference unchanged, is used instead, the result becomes 4307.00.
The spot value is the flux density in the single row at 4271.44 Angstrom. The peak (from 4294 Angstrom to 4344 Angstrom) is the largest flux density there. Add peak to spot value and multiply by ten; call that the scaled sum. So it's 225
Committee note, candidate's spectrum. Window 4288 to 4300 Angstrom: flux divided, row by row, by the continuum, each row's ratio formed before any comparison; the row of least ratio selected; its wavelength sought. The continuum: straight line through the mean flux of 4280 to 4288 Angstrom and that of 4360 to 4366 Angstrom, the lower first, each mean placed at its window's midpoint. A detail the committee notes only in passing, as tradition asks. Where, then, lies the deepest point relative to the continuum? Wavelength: 4299.07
